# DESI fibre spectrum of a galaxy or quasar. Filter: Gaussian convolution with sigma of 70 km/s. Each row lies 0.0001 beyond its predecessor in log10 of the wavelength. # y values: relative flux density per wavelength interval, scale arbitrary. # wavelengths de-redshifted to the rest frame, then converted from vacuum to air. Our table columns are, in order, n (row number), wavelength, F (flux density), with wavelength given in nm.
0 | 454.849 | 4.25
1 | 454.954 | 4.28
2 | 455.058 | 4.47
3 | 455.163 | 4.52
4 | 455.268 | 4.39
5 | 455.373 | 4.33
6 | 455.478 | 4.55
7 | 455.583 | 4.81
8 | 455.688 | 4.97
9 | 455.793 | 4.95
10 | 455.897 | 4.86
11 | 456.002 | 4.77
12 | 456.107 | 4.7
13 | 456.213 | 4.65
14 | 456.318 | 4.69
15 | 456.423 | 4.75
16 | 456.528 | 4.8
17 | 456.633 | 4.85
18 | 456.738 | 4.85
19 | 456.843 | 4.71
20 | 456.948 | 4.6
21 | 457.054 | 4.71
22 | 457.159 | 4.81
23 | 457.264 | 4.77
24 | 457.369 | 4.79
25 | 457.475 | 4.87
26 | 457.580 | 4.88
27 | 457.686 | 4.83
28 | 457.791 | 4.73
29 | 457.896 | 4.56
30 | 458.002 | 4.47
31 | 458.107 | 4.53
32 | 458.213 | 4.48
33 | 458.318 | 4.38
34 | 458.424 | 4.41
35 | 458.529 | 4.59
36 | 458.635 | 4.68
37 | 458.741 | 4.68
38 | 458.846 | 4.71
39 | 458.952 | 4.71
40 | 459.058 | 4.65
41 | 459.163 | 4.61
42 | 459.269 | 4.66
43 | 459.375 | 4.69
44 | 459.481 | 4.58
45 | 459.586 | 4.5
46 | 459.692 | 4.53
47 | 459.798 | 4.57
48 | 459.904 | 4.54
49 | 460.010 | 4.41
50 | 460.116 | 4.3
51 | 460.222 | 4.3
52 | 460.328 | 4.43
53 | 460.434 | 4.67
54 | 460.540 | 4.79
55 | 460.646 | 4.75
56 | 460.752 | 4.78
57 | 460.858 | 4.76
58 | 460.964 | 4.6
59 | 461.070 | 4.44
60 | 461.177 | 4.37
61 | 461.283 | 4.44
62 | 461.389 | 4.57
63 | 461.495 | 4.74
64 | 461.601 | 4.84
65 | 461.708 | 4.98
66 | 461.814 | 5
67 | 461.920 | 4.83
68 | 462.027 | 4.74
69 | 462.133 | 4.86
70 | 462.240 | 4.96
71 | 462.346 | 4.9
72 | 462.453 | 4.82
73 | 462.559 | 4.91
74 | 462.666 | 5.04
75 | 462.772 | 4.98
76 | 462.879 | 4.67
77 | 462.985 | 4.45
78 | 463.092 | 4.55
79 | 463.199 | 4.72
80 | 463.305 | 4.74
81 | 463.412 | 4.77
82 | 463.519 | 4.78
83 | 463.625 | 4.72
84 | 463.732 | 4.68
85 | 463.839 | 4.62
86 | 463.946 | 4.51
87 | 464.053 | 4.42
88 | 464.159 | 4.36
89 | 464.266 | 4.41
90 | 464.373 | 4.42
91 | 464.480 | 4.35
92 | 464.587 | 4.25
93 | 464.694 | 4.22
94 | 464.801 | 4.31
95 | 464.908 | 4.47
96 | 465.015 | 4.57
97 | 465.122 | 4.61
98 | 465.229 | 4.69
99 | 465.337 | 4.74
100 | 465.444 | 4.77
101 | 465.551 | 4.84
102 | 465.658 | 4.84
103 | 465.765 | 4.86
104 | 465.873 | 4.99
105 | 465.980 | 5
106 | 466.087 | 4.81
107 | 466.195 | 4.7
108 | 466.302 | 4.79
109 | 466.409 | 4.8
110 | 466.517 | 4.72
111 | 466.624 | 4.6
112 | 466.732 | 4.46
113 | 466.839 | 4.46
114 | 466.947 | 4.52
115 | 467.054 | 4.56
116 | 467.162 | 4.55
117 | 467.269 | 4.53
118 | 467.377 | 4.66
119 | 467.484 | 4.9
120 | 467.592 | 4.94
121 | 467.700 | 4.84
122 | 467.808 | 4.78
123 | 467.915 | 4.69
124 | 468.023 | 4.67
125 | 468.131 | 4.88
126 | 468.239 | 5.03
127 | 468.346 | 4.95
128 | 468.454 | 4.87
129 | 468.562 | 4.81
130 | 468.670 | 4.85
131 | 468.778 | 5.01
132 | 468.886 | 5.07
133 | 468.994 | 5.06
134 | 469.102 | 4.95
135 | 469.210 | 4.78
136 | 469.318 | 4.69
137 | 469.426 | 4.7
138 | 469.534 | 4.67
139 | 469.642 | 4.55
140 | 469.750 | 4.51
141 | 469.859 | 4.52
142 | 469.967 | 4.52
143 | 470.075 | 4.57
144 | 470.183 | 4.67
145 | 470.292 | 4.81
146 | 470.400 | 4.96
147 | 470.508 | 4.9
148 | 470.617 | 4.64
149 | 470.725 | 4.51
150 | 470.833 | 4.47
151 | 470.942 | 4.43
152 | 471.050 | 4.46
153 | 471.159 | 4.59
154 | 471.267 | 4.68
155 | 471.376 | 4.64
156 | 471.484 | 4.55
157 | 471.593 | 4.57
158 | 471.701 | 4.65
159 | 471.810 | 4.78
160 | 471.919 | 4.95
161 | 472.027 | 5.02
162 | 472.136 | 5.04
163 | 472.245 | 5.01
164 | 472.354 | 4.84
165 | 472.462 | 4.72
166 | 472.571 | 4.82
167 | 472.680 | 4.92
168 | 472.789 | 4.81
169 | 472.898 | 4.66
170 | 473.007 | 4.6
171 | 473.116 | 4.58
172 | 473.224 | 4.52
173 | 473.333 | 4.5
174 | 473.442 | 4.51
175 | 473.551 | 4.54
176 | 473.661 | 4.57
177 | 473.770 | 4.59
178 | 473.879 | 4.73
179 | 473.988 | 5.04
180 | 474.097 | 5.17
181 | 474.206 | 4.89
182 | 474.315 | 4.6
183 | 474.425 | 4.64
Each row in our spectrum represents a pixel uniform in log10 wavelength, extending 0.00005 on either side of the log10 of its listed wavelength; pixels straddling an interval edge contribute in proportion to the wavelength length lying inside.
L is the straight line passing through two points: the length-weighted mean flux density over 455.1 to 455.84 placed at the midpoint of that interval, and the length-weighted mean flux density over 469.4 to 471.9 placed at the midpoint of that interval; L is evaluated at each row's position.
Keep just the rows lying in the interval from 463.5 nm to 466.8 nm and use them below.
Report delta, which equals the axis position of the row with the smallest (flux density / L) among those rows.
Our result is 464.694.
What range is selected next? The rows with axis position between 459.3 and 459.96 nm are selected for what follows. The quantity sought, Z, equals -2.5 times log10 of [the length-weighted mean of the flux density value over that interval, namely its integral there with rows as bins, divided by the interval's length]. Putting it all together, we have -1.65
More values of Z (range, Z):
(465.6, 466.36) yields -1.72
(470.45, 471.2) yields -1.65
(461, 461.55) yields -1.64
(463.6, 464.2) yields -1.64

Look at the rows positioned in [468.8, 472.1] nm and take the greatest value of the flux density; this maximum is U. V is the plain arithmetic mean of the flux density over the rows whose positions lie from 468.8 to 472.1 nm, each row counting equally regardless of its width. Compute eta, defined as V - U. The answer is -0.37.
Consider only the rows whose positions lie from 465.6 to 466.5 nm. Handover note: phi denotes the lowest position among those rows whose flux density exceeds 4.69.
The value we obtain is 465.658 nm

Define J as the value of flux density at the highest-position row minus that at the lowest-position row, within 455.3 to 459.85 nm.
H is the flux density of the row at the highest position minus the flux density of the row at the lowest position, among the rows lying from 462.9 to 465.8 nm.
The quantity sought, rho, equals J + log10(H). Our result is -0.1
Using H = 0.41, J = 0.24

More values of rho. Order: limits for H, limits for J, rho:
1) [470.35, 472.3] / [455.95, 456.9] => -1.4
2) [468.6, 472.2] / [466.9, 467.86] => -0.5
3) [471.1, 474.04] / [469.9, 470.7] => -0.2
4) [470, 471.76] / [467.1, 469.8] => -1.1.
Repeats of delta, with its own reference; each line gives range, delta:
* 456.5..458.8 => 458.318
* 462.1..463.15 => 462.985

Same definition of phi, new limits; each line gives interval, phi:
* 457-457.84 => 457.054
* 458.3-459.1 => 458.846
